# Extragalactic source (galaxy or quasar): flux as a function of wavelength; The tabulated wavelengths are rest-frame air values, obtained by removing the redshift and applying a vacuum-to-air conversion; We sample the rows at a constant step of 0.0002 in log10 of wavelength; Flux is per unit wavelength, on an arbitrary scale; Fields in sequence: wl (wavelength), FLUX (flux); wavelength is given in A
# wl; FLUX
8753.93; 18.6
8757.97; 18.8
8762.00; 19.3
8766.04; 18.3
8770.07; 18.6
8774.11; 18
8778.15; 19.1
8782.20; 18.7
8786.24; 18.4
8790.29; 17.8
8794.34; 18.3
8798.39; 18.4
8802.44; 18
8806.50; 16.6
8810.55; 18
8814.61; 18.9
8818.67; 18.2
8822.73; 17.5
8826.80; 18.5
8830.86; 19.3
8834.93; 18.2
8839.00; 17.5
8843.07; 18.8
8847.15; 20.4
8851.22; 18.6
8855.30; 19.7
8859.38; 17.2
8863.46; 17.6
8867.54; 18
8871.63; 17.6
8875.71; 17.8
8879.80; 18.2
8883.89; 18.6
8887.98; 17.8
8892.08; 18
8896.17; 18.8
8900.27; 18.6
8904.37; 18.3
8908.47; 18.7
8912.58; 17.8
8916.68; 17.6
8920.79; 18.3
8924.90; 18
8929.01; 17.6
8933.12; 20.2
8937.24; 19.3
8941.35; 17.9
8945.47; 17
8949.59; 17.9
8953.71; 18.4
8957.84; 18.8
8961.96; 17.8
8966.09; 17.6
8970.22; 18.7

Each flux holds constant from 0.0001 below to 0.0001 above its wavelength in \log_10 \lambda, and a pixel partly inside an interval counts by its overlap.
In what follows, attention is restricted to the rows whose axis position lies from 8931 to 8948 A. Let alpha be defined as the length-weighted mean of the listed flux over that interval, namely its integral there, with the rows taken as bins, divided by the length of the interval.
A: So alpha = 18.6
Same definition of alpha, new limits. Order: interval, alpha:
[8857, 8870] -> 17.7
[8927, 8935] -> 18.9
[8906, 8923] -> 18.1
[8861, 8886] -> 18.0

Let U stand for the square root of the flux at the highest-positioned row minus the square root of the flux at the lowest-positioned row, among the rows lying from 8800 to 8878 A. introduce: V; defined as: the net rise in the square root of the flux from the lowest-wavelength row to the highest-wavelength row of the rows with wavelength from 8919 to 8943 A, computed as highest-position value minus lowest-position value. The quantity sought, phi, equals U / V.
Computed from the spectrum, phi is 0.5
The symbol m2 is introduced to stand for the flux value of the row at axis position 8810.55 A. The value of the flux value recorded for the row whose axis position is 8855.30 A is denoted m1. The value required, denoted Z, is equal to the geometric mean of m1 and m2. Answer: 18.8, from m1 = 19.7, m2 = 18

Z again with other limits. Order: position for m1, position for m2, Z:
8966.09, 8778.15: 18.3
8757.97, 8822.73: 18.1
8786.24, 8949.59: 18.1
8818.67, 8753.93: 18.4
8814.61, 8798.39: 18.6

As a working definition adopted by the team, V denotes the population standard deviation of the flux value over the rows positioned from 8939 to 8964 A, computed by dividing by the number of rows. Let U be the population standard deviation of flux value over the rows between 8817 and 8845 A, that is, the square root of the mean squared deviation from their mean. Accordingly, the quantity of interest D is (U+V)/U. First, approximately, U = 0.6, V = 0.56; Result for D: 1.9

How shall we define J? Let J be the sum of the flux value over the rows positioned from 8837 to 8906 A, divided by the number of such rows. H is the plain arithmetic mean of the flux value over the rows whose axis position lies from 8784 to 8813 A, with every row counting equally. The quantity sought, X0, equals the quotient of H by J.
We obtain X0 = 0.98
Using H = 17.9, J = 18.3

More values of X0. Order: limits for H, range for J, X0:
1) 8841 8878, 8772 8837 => 1.01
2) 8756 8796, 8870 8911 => 1.02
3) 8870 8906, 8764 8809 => 1.00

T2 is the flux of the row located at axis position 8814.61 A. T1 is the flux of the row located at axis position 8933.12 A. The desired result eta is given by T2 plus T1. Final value 39.1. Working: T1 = 20.2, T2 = 18.9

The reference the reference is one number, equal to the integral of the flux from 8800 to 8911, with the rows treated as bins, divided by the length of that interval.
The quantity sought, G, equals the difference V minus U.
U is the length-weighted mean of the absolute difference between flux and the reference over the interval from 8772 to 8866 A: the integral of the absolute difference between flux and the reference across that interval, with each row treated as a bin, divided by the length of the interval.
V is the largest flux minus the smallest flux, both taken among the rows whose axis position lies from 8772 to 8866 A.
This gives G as 3.2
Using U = 0.6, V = 3.8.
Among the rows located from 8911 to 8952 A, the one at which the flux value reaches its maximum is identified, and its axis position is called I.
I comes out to 8933.12 A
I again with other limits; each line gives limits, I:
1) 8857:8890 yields 8883.89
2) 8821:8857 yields 8847.15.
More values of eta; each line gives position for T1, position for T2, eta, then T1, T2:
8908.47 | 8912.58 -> 36.5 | 18.7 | 17.8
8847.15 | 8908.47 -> 39.1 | 20.4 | 18.7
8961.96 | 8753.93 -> 36.4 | 17.8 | 18.6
